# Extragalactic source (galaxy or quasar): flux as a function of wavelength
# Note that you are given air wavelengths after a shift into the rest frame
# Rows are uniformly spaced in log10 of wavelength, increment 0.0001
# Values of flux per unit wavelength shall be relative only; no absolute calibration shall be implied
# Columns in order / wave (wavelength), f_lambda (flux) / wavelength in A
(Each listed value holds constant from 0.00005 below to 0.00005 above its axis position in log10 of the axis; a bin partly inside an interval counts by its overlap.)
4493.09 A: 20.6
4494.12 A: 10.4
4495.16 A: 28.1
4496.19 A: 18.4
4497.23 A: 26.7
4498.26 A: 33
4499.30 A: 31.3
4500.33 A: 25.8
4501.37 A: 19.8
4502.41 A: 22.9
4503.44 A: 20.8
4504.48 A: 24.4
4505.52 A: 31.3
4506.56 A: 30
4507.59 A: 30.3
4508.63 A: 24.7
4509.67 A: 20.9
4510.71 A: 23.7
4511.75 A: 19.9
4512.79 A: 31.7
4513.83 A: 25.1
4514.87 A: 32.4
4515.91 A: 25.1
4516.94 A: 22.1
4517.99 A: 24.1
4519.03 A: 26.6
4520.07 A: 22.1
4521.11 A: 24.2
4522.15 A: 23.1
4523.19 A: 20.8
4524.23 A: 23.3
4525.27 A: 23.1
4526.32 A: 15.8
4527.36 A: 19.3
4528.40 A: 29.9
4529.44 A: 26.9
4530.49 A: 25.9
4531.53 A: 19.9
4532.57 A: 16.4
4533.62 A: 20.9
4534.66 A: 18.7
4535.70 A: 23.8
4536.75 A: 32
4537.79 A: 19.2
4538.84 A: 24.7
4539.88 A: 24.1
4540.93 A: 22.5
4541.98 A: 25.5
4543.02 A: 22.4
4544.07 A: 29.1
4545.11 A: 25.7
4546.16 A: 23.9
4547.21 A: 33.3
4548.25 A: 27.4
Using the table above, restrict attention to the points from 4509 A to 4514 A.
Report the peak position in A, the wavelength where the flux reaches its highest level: 4512.79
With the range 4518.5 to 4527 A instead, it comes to 4519.03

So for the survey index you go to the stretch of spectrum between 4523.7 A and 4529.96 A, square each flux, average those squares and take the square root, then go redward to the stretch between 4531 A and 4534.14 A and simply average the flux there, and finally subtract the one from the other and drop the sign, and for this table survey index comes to 4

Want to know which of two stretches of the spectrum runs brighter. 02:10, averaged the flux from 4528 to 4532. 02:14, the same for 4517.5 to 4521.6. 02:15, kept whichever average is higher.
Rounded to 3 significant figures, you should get 25.6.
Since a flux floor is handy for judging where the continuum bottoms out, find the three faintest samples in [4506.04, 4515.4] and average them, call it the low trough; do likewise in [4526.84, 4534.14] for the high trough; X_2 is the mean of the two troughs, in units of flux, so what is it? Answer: 20.0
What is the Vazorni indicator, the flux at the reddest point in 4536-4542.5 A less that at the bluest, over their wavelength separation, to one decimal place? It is -1.2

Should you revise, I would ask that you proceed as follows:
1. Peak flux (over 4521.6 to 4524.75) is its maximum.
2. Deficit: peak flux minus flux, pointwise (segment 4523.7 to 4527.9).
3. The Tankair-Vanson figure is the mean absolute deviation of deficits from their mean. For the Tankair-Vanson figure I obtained 2.8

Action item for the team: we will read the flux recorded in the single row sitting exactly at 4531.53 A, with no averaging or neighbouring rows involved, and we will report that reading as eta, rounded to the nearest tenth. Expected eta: 19.9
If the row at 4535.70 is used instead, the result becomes 23.8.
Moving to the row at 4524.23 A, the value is 23.3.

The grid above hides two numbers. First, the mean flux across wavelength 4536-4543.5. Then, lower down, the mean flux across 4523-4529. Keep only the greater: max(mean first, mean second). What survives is 24.3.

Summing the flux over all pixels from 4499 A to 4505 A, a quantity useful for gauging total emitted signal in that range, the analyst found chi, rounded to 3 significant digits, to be 145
